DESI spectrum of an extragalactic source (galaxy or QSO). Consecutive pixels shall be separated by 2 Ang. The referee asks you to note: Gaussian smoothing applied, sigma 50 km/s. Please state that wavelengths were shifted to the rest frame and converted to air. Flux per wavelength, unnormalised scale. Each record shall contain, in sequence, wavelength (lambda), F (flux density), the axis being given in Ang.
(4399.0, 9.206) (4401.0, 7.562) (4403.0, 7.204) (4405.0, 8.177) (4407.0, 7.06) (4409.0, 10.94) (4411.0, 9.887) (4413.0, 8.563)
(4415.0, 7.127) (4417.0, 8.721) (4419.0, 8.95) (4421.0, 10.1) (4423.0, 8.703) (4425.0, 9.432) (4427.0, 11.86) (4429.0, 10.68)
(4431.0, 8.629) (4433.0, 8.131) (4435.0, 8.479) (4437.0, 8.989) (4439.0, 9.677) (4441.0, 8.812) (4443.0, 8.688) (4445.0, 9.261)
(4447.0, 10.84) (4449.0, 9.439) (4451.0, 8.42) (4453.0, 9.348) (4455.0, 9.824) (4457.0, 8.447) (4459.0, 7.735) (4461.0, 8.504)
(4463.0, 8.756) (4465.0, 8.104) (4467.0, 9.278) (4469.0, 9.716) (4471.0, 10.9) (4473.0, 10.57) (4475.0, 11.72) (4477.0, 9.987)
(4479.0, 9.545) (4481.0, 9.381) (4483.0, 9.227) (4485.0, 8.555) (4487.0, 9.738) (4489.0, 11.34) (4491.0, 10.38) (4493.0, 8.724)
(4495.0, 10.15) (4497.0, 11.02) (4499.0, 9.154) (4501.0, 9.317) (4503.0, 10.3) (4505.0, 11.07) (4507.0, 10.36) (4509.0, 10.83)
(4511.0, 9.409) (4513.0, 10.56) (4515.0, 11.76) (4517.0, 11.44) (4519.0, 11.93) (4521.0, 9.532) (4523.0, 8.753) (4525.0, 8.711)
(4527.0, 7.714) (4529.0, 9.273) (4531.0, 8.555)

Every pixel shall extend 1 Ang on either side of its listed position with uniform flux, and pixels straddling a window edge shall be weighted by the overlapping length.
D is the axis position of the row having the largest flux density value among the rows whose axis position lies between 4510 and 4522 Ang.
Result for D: 4519.0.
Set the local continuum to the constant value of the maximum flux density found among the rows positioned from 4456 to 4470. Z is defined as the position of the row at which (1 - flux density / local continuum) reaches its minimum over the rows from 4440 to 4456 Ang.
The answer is 4447.0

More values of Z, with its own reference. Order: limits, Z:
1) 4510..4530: 4519.0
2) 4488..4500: 4489.0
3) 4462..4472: 4471.0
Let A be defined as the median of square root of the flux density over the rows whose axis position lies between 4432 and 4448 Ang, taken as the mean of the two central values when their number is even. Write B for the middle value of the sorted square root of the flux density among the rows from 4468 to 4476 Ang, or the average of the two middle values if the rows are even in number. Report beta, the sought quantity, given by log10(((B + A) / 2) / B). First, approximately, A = 2.98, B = 3.28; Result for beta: -0.020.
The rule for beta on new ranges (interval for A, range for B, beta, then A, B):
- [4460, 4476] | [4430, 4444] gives 0.010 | 3.08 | 2.95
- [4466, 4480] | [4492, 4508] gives -0.003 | 3.16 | 3.20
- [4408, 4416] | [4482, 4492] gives -0.006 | 3.04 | 3.12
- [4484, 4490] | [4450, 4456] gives 0.004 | 3.12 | 3.06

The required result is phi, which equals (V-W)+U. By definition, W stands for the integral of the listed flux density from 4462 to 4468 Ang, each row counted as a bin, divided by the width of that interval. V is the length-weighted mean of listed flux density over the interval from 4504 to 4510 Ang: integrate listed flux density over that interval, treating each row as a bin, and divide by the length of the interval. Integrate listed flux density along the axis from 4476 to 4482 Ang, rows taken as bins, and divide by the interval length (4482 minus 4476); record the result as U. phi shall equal 11.7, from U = 9.6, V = 10.8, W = 8.7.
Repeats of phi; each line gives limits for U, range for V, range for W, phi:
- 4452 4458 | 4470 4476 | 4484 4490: 10.4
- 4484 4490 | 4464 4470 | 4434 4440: 9.9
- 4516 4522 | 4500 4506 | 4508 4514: 10.9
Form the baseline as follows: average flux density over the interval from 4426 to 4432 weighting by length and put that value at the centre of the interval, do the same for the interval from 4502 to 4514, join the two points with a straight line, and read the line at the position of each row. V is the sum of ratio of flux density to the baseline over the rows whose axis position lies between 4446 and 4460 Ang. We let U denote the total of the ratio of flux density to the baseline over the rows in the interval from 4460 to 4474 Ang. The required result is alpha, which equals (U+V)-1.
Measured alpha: 11.5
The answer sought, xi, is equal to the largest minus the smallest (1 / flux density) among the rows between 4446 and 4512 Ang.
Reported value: 0.044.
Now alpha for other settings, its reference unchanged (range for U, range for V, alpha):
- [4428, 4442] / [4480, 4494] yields 11.6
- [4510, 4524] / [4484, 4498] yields 12.8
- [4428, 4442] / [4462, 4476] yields 11.7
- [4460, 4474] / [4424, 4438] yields 11.7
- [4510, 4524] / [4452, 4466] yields 11.9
